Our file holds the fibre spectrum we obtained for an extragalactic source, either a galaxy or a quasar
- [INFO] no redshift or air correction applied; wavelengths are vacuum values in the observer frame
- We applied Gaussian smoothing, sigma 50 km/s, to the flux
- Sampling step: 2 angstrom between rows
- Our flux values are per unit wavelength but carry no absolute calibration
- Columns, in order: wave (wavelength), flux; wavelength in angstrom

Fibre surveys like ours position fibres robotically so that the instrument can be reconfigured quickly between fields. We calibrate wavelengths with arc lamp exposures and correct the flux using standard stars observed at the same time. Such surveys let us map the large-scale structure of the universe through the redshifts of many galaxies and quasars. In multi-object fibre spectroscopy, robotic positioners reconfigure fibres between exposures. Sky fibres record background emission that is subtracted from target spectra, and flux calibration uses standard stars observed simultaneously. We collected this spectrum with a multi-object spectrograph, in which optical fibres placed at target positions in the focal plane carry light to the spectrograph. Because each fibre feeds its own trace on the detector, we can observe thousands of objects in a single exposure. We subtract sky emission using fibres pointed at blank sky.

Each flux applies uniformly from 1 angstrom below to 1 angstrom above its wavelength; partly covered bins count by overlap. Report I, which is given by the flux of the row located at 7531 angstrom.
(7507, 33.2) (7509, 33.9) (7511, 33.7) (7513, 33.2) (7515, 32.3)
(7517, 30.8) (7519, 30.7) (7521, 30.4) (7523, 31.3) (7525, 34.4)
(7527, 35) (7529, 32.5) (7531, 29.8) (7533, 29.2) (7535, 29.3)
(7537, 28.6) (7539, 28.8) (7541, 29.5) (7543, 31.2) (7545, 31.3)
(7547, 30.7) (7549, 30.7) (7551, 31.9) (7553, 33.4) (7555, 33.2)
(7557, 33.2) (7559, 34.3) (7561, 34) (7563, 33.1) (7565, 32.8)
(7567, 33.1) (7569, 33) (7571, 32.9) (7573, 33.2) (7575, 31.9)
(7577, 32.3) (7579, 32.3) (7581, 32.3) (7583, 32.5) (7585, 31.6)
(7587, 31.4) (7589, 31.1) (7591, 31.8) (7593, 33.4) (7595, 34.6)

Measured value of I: 29.8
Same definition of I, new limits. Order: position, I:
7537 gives 28.6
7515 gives 32.3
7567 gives 33.1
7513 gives 33.2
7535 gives 29.3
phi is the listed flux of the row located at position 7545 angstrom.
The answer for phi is 31.3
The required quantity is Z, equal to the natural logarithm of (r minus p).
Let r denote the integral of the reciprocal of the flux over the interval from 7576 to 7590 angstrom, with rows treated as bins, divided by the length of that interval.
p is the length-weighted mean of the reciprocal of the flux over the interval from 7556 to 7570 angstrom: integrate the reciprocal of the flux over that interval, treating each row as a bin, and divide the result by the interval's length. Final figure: -6.6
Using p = 0.0300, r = 0.0313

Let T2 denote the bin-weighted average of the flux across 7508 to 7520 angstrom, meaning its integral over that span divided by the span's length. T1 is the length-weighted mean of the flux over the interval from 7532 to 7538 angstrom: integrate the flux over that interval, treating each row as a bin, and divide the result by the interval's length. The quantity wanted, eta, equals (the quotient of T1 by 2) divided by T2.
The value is 0.448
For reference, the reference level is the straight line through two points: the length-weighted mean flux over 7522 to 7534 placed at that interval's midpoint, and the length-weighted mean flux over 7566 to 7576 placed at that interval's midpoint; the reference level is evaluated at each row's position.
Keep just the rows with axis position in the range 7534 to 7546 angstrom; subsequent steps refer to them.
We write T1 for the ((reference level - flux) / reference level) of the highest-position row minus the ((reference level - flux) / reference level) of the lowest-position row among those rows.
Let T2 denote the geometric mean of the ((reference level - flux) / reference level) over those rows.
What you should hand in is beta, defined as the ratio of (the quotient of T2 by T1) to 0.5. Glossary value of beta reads -2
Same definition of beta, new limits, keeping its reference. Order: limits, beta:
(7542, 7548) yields 4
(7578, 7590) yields 2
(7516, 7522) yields 5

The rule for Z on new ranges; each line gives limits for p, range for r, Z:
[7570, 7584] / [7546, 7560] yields -10.0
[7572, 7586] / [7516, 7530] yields -8.4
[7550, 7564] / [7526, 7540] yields -5.8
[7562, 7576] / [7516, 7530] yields -7.2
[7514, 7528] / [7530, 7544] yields -5.9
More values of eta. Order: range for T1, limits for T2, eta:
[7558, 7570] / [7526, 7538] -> 0.543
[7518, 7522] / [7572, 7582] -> 0.471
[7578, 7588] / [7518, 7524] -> 0.520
